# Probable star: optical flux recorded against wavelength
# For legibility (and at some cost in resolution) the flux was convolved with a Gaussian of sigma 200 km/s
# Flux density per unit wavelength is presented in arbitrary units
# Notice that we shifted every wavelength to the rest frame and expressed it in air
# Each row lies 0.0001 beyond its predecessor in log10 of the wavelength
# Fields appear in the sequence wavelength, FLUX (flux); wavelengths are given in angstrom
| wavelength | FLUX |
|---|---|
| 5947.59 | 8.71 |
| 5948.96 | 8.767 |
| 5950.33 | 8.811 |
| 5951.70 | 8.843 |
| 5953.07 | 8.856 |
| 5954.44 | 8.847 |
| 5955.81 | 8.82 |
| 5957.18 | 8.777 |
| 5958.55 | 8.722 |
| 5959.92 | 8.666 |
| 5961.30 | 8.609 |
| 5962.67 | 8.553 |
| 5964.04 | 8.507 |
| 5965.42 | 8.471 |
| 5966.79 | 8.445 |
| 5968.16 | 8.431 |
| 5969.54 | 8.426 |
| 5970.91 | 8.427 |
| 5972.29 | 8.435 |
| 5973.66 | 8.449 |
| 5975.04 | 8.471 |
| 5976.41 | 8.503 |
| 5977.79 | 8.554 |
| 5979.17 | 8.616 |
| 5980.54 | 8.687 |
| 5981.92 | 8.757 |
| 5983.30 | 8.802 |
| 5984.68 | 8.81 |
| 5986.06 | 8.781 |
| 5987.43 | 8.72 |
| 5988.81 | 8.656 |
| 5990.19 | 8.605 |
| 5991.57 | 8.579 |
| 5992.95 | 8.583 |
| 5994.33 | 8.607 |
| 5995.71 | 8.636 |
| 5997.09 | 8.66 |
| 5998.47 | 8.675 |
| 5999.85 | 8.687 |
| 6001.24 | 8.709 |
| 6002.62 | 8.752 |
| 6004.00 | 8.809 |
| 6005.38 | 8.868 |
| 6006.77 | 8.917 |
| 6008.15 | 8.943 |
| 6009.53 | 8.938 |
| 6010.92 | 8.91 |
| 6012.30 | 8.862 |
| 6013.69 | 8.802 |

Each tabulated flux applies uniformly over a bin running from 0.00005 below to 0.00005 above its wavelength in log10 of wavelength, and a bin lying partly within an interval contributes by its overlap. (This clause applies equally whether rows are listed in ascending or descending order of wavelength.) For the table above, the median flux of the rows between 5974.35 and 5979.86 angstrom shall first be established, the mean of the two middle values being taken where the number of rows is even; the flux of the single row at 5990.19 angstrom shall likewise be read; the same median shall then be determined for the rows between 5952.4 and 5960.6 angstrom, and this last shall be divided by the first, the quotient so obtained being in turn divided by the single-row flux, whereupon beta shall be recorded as 0.120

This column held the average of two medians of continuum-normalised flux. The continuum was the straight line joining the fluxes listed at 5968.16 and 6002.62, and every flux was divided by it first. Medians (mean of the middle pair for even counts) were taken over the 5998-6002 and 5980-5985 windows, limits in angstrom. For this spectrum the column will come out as 1.01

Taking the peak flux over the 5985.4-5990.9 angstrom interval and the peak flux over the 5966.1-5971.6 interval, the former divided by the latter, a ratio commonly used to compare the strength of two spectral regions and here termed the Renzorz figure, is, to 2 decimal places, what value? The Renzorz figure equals 1.04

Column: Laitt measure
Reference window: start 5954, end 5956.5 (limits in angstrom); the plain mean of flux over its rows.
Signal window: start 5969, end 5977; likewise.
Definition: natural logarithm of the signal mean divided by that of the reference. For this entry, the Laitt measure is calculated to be -0.04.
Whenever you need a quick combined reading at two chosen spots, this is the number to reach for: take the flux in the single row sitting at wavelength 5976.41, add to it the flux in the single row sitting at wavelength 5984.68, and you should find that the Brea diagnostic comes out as 17.3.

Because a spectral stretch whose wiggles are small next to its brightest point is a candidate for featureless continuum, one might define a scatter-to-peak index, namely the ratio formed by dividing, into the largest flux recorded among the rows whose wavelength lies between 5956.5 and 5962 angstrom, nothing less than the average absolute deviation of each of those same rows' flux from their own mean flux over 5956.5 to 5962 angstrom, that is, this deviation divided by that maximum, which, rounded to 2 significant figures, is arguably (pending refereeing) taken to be 0.0064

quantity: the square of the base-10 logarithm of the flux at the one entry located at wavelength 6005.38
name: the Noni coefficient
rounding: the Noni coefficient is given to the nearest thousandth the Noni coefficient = 0.898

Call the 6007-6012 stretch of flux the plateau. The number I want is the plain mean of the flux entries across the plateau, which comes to 8.93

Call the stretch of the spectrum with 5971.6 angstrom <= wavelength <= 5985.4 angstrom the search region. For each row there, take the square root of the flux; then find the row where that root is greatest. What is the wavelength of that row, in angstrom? 5984.68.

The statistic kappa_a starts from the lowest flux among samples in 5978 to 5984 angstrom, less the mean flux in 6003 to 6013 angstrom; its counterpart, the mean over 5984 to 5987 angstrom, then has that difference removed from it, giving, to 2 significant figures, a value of 9.1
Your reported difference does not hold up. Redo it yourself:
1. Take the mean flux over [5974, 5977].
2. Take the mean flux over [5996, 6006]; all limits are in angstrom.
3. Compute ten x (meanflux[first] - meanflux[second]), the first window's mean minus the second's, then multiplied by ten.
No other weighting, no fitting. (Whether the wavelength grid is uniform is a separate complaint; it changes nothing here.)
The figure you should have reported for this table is -2.5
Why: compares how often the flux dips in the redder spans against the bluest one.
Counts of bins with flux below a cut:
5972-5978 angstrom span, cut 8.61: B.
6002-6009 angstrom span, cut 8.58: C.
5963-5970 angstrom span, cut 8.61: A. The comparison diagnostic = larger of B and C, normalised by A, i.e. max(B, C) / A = 1.0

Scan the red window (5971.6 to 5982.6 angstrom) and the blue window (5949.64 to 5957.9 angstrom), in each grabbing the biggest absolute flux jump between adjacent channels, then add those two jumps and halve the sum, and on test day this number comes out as 0.057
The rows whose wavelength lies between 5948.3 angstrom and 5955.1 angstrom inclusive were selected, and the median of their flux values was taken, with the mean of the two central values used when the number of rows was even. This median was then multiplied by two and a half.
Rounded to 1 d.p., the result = 22.1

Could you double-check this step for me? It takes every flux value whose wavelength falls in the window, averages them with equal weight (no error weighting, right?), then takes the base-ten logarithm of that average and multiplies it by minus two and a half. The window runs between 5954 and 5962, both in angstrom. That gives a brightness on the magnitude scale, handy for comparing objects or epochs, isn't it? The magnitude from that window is -2.35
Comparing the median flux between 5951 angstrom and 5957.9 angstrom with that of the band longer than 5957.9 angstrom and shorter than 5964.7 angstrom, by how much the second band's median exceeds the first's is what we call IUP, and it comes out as -0.23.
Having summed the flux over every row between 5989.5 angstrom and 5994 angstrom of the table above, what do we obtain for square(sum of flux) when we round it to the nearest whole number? 664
